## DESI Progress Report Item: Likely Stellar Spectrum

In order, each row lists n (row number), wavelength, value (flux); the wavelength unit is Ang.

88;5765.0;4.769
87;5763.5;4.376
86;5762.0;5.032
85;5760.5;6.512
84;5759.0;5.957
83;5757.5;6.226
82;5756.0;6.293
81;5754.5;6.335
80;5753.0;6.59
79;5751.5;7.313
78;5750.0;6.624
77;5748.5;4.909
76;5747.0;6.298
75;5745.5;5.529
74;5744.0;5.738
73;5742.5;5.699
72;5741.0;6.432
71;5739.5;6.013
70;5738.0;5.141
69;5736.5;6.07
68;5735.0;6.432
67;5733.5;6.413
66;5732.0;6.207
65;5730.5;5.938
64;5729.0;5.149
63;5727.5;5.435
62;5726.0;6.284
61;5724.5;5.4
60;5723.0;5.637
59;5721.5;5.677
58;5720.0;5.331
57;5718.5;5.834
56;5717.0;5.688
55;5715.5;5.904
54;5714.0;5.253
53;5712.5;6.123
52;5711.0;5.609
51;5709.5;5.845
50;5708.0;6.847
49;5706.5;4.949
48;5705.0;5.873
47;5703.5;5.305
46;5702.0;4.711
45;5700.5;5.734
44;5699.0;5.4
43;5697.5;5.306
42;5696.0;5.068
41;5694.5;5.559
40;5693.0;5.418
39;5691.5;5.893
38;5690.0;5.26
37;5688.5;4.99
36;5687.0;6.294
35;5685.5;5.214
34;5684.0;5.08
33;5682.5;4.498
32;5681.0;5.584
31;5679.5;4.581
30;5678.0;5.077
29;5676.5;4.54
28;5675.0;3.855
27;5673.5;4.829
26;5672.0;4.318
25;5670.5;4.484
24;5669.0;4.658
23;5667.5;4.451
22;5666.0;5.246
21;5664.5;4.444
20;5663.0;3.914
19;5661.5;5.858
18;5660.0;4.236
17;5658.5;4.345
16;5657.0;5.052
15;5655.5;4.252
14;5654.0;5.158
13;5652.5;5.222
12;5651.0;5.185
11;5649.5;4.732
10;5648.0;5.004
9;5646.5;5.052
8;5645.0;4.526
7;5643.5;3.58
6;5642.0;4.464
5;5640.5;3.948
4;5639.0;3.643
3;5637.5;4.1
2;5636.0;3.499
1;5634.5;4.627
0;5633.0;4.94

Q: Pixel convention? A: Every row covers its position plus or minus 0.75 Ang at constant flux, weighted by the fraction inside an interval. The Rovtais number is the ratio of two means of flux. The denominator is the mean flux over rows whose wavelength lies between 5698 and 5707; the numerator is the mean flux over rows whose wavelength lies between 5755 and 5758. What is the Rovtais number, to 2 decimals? 1.17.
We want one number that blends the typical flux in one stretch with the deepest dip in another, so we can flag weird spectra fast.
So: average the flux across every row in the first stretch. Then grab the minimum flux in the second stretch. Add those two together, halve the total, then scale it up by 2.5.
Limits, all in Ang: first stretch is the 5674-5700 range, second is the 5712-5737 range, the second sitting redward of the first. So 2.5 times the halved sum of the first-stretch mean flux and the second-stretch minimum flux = 12.9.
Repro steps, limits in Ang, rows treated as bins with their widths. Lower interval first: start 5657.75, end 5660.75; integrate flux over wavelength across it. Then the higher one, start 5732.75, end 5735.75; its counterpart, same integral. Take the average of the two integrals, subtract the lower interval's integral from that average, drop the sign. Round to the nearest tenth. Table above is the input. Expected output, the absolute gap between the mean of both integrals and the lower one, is 3.2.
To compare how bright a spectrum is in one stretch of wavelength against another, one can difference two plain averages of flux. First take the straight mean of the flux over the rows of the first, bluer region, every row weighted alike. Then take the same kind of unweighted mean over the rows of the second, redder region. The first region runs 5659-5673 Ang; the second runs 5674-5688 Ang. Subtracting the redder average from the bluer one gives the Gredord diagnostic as -0.3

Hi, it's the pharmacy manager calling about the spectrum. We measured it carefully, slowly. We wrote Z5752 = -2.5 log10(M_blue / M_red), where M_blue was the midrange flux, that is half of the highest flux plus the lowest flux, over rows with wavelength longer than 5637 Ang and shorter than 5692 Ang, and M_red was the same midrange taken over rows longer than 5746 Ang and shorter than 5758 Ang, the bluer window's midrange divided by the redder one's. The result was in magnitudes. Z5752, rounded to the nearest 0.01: 0.23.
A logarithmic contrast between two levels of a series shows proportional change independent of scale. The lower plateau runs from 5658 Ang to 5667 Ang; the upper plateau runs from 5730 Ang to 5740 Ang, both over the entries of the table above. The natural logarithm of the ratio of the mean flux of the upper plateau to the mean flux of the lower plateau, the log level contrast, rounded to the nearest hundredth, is 0.25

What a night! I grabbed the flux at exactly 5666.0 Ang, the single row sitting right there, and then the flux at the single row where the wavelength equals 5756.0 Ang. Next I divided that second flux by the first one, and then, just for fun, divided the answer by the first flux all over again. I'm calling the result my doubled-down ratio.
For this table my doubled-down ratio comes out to 0.229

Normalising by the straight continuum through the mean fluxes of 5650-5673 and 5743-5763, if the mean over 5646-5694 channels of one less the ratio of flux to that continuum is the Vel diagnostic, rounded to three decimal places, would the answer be -0.011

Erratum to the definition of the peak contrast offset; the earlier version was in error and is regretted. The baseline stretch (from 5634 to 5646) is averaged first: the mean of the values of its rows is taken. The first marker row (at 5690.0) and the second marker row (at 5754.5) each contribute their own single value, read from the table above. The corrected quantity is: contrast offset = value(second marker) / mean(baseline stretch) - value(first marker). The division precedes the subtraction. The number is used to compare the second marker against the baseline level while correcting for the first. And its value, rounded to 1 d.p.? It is -3.7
